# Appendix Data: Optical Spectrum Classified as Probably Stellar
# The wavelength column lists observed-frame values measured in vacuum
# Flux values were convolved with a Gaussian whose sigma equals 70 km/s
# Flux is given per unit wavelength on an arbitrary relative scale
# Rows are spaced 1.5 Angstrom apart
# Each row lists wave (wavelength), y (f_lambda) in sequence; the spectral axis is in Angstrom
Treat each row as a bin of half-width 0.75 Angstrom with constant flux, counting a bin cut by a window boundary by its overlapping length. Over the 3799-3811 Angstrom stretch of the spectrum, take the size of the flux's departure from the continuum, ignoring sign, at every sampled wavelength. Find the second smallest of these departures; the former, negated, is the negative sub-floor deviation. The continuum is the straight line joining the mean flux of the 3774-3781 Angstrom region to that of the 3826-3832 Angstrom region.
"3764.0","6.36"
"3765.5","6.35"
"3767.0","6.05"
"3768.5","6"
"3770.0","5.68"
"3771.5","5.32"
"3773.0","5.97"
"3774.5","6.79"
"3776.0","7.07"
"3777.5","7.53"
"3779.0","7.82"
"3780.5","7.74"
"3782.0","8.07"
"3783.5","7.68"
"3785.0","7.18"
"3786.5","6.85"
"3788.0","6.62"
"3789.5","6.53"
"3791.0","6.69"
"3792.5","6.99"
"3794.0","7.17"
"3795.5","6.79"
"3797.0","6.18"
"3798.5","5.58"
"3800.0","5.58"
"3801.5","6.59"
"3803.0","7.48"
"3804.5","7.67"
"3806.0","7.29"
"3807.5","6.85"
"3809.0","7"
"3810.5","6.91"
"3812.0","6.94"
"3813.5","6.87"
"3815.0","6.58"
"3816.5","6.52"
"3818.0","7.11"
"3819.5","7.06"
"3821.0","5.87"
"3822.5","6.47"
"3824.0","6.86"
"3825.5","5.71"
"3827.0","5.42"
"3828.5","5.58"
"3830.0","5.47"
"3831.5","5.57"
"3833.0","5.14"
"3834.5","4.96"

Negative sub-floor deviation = -0.55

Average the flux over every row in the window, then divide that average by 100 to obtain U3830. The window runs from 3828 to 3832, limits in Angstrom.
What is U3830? 0.0554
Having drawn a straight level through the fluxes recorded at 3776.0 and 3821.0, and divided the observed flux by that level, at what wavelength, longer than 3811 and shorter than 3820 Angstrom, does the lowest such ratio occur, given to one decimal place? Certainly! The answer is 3816.5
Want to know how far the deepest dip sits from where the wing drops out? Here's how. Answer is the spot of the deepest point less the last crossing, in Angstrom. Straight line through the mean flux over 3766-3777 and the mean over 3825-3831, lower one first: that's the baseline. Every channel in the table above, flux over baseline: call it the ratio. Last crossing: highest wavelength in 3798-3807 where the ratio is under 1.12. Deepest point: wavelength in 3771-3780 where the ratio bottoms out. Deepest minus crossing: -28.5 Angstrom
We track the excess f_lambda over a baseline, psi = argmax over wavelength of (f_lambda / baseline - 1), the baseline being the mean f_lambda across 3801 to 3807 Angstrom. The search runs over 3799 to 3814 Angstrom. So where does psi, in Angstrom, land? 3804.5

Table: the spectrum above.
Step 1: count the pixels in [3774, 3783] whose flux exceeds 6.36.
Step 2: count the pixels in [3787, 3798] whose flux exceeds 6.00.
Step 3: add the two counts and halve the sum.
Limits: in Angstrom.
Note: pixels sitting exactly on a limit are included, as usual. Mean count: 6.5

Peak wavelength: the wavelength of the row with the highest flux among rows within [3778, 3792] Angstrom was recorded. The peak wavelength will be 3782.0 Angstrom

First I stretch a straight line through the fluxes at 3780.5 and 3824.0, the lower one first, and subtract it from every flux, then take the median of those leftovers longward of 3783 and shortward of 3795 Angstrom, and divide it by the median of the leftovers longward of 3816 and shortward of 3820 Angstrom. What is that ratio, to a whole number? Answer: -6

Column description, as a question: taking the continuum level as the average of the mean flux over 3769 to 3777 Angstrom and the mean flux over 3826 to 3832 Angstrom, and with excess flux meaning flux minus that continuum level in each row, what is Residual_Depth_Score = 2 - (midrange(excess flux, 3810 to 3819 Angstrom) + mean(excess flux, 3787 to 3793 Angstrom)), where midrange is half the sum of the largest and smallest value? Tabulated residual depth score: 0.2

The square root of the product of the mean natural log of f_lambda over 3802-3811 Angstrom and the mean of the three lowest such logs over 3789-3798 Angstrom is 1.92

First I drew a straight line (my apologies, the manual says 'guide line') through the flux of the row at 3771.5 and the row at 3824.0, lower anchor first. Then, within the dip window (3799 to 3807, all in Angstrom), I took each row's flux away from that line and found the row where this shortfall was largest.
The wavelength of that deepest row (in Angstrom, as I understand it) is 3800.0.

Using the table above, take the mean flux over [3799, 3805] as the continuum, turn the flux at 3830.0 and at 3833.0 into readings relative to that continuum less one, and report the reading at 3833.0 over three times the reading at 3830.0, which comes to 0.4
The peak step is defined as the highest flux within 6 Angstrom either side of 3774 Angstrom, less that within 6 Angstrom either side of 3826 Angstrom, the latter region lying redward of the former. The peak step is 1.0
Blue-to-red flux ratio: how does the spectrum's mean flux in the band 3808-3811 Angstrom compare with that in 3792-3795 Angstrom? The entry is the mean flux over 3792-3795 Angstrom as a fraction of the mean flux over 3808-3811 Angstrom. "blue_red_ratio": 1.02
